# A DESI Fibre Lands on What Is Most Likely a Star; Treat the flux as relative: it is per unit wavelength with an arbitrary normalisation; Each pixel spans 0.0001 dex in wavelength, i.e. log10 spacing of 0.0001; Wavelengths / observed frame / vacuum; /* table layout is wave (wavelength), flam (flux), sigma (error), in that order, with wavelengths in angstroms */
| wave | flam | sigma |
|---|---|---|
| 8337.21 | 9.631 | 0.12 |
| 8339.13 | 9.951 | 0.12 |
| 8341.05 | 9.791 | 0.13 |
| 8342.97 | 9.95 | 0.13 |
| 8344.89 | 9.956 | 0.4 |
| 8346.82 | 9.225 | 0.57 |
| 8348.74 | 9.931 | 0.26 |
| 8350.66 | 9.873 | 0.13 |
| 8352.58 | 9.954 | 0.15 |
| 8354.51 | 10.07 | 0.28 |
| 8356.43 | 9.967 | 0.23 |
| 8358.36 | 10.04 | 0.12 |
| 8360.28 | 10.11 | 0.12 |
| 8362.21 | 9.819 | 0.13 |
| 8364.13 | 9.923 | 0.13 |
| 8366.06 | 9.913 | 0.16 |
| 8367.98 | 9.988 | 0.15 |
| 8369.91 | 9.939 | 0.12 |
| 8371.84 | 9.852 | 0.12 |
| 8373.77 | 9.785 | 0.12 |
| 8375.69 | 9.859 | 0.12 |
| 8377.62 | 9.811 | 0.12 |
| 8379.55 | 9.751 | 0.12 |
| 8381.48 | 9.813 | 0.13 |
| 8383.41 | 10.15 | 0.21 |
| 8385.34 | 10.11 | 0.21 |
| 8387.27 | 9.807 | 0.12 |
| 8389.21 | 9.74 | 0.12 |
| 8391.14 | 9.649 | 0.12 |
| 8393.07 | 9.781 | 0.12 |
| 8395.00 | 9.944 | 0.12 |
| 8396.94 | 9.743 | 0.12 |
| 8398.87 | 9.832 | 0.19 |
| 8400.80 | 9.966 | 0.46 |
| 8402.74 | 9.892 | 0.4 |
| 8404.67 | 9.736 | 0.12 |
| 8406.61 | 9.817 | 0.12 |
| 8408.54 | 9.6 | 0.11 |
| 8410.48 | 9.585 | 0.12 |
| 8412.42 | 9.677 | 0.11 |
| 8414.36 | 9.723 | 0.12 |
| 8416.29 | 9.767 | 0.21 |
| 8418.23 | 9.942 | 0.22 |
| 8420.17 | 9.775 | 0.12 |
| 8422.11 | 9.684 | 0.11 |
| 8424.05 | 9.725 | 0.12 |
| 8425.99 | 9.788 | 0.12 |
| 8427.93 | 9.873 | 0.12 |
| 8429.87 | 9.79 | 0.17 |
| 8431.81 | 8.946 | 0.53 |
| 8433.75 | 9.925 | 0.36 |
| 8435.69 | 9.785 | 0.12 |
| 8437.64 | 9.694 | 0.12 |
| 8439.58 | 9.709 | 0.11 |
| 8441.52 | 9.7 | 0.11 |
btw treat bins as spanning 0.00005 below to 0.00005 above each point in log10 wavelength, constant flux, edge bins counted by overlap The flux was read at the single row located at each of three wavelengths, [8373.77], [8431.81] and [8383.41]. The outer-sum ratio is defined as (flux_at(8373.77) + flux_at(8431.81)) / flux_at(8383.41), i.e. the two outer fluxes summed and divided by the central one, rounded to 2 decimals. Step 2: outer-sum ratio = 1.85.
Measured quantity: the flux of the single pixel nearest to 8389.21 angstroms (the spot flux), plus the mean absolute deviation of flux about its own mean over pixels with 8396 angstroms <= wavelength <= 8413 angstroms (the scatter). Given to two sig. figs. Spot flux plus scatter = 9.8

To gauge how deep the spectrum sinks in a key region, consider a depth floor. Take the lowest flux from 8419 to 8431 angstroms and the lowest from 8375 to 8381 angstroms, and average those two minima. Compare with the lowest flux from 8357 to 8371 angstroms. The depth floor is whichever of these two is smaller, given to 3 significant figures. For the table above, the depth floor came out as 9.72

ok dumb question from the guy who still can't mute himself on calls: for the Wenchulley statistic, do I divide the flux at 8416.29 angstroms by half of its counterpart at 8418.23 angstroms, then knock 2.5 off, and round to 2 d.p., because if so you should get -0.54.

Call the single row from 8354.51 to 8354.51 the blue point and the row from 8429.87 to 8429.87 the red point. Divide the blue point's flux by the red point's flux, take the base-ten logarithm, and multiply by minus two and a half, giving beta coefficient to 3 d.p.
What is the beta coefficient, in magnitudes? -0.031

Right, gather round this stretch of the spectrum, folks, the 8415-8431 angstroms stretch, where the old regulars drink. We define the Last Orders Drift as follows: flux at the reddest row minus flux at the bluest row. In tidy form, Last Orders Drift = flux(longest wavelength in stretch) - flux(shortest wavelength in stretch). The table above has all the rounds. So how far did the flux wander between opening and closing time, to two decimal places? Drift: 0.02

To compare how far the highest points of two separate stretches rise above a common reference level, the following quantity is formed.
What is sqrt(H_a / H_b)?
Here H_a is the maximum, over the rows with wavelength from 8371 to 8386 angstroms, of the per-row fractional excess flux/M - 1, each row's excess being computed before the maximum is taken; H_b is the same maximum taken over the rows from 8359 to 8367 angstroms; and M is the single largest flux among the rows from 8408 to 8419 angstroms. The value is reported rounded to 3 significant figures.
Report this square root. 1.11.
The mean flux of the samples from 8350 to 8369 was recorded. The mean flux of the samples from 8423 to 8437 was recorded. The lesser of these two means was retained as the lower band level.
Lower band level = 9.69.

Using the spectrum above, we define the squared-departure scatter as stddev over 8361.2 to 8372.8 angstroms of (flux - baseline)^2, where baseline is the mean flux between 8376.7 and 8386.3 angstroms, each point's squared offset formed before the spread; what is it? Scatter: 0.00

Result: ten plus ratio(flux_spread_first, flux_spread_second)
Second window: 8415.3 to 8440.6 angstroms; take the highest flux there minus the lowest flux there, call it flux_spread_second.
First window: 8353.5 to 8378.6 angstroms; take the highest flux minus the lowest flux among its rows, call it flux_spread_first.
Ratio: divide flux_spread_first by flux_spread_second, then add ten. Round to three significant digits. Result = 10.3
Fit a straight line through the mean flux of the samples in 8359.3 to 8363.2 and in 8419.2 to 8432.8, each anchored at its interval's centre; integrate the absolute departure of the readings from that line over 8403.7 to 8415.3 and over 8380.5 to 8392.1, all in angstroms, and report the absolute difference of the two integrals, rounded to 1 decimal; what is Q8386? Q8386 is 0.9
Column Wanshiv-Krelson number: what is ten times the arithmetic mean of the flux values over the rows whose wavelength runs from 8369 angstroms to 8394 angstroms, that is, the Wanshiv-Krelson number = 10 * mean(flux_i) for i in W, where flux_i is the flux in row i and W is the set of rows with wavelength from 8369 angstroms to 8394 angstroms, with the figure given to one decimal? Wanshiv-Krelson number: 98.5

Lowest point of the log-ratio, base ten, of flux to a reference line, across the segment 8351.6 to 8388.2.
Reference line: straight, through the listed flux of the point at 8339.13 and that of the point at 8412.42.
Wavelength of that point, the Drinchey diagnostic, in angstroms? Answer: 8379.55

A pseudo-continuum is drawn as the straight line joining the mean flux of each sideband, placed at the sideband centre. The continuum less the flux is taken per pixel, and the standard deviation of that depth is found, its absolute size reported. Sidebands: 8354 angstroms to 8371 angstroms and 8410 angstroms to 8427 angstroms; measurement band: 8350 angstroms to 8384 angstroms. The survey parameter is 0.11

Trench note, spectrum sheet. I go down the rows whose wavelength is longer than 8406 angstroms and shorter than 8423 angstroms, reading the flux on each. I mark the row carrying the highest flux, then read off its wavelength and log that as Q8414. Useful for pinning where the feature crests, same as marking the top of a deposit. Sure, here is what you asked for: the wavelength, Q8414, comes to 8418.23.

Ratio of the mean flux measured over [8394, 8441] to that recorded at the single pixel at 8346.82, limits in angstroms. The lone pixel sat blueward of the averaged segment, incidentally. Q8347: 1.057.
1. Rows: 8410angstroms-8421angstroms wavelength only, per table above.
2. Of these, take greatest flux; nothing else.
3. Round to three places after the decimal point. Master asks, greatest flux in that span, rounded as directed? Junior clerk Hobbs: 9.942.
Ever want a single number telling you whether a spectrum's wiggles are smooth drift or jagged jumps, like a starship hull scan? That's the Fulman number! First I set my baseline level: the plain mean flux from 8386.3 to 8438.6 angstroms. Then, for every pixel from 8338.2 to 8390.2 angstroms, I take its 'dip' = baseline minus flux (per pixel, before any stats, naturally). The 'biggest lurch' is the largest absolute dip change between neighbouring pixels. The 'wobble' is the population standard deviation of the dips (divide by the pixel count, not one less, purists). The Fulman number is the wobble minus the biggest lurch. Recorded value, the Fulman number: -0.56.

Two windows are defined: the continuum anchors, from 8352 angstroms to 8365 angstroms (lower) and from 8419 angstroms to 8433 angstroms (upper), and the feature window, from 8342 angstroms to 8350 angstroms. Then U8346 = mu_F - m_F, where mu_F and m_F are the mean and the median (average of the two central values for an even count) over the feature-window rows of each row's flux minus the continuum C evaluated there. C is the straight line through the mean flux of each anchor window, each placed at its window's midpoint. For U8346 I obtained -0.17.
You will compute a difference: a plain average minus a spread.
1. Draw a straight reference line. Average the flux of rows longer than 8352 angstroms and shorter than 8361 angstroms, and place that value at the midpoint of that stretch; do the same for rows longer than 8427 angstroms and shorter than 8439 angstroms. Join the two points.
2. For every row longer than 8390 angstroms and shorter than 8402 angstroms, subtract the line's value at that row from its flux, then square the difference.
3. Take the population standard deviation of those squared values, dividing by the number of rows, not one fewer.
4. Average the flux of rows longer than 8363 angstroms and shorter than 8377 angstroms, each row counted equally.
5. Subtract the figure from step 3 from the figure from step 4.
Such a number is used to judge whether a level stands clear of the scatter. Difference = 9.88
